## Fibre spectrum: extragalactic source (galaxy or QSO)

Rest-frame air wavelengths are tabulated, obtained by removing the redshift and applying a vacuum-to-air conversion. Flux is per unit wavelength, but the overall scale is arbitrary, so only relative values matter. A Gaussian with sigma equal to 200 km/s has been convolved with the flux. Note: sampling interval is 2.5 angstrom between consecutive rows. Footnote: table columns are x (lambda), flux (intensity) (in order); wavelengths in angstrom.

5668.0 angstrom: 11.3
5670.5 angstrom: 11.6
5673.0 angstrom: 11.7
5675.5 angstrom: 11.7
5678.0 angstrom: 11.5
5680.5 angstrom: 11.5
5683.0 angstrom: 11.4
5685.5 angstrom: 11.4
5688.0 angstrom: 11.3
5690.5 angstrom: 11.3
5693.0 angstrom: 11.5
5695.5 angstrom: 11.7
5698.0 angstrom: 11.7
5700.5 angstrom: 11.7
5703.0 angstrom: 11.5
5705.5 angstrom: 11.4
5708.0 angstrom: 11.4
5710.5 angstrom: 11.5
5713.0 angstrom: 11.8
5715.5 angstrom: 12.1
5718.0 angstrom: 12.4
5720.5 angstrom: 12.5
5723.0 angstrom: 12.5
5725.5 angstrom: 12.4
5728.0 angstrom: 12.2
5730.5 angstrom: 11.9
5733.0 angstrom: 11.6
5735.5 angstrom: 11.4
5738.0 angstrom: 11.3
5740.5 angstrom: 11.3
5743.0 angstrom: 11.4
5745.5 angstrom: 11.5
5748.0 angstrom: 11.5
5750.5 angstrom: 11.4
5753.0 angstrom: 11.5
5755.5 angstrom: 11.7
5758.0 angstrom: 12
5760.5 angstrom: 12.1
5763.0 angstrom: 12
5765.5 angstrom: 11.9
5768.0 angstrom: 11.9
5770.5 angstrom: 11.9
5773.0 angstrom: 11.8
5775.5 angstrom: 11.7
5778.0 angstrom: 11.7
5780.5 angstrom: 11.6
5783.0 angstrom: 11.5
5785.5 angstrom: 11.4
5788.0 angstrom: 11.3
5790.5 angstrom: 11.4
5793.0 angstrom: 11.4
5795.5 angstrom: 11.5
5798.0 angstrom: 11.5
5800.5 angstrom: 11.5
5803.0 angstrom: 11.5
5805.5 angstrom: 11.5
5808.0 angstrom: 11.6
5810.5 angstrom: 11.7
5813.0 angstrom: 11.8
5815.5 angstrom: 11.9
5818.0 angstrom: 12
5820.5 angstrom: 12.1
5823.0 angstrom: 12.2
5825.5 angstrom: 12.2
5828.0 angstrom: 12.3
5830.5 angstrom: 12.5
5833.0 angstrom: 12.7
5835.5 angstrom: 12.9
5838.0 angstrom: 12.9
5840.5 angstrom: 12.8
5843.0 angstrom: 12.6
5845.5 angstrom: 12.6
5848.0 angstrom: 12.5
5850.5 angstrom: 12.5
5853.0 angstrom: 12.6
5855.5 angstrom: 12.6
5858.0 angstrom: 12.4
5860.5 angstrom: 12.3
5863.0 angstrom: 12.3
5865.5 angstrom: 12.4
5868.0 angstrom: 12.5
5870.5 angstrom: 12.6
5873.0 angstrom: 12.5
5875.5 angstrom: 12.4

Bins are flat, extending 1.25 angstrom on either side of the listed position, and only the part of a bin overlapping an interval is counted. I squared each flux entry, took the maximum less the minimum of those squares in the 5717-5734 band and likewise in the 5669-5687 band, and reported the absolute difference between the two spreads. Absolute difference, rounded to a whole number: 15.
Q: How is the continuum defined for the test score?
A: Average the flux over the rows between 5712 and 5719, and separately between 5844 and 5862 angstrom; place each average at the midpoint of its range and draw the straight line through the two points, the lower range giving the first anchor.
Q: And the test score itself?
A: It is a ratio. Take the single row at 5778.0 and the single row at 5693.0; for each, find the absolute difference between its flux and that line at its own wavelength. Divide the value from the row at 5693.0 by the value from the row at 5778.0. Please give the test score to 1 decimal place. 0.9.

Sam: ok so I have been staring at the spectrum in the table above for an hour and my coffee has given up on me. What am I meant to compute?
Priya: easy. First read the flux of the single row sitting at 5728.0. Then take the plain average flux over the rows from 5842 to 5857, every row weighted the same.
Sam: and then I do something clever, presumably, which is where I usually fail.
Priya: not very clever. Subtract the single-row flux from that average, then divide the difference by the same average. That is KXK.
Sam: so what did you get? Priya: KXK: 0.029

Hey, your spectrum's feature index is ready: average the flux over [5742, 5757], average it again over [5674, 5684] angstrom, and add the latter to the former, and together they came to 23.0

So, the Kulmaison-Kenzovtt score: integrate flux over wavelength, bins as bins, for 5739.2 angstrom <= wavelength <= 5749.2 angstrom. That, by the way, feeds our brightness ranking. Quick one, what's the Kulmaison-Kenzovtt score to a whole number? 114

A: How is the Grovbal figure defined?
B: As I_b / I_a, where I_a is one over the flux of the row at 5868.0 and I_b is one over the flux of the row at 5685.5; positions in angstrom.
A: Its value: 1.096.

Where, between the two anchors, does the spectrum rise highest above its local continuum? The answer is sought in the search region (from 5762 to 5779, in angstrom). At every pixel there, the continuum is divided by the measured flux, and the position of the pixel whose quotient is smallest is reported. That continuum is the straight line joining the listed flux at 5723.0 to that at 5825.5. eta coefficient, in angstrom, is 5763.0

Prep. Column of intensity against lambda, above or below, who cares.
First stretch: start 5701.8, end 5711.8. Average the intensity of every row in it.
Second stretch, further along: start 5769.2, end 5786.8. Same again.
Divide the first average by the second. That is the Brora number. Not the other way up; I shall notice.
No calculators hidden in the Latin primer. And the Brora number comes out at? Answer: 0.98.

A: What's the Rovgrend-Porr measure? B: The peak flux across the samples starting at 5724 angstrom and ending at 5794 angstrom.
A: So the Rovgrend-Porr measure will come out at 12.4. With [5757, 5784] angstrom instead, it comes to 12.1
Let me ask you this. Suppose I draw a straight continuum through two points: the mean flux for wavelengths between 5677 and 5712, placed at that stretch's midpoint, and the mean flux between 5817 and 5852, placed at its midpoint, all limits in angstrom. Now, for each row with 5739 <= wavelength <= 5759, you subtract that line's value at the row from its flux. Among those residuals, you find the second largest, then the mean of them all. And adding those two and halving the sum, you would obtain -0.3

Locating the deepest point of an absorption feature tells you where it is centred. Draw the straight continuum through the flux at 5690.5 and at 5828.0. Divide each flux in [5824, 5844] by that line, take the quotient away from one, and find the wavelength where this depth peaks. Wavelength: 5825.5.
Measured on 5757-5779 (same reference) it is 5778.0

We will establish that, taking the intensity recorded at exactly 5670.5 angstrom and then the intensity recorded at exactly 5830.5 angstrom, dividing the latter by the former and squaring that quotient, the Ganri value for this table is 1.16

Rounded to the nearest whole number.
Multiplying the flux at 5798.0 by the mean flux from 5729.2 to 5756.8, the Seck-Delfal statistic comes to 132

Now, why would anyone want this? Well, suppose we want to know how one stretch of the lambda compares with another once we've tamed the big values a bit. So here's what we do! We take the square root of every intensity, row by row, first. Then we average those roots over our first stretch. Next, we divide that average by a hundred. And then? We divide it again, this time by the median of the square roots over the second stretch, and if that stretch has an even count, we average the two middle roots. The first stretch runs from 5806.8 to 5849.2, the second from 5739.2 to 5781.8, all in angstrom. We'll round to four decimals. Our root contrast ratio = 0.0103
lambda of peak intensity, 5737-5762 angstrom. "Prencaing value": 5760.5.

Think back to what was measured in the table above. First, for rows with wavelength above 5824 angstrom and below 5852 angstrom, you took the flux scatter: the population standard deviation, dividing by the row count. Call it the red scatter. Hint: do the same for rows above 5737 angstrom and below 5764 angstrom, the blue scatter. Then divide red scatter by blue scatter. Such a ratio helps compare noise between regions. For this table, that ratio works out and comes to 0.77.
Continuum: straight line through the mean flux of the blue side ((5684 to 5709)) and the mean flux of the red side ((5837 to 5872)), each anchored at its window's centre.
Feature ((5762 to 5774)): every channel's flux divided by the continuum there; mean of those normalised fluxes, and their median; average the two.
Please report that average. 0.99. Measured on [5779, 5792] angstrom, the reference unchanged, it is 0.95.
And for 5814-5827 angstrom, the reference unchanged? 0.98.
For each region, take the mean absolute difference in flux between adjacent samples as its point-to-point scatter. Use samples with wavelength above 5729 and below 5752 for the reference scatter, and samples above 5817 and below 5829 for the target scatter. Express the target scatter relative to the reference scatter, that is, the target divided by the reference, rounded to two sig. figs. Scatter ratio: 0.67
